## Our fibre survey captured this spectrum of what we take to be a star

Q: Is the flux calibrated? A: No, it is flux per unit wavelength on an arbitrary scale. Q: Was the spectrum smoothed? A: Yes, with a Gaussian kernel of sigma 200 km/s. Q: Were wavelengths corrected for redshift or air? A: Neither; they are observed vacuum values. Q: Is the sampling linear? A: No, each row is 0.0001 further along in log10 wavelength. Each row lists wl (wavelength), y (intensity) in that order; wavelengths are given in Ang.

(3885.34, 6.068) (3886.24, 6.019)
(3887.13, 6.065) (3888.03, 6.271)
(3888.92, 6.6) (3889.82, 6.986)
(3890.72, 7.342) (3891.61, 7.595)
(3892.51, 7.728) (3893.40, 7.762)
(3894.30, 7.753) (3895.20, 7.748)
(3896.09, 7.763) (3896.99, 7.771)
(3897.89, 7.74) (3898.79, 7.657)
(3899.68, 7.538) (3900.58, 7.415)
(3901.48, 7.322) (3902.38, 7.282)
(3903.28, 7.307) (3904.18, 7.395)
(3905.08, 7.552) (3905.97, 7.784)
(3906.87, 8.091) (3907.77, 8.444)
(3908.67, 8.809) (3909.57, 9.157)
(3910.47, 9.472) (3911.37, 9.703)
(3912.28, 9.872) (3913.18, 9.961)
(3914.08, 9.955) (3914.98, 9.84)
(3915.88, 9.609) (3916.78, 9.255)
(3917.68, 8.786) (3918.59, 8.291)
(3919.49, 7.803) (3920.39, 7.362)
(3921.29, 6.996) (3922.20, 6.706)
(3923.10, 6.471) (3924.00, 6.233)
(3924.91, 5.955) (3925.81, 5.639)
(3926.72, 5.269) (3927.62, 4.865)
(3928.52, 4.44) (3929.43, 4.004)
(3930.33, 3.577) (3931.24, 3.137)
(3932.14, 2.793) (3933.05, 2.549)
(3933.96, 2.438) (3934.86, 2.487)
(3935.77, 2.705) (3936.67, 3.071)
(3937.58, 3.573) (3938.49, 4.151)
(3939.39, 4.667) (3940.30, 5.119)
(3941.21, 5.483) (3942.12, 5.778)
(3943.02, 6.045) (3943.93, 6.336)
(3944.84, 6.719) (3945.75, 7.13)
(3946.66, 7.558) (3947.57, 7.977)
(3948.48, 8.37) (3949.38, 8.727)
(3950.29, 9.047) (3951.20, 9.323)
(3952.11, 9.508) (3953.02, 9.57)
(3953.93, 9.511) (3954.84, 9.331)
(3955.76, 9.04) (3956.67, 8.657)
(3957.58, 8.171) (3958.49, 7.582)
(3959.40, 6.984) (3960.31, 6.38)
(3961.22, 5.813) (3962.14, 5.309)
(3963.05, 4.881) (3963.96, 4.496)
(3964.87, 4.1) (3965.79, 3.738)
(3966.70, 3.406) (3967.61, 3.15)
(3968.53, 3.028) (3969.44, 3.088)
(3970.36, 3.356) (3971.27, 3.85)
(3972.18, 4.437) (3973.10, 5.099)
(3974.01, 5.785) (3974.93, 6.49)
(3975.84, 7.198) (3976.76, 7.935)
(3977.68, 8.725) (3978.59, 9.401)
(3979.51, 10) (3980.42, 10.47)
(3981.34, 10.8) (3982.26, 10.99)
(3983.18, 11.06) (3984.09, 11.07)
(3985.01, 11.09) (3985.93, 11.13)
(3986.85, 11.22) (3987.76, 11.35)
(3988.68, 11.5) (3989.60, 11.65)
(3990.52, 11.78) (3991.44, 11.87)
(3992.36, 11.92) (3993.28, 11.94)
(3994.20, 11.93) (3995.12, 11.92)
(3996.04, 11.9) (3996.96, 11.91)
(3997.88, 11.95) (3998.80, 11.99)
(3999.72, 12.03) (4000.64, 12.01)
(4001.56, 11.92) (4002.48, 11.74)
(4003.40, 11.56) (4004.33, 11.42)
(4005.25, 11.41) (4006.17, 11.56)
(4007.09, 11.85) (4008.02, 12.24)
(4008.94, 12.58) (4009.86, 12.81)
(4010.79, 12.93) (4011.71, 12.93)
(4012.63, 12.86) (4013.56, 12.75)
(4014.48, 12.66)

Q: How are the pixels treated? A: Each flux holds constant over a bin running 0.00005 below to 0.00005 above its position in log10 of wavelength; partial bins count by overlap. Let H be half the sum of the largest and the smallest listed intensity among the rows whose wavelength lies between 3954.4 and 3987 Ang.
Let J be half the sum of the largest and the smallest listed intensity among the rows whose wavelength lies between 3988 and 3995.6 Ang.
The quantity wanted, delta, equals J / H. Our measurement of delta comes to 1.65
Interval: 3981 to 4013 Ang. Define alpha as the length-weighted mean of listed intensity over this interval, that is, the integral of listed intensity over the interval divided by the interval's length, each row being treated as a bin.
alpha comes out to 12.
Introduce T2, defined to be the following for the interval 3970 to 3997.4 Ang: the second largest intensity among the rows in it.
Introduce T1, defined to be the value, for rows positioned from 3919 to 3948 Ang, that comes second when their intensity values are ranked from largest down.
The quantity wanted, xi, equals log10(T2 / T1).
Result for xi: 0.18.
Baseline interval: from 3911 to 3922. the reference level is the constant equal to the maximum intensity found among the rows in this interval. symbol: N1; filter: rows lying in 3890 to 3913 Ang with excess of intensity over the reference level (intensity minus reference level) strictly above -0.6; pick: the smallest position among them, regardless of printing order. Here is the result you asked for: 3910.47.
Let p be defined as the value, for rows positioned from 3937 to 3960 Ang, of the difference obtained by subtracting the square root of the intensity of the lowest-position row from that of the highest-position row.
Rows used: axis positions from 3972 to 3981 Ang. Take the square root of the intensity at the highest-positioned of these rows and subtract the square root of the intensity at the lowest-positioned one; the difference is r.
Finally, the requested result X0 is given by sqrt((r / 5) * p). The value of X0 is 0.41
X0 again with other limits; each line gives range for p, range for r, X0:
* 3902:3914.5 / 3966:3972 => 0.10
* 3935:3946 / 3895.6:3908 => 0.16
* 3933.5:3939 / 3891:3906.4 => 0.06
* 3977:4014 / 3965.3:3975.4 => 0.28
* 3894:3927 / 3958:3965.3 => 0.27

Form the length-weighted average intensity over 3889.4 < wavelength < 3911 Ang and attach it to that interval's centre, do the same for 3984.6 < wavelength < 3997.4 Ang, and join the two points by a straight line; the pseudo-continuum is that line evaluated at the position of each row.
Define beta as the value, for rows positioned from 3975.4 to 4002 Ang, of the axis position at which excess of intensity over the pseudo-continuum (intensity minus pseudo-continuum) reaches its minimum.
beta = 3975.84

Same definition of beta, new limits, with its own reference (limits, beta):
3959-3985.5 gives 3968.53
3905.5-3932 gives 3931.24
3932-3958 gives 3933.96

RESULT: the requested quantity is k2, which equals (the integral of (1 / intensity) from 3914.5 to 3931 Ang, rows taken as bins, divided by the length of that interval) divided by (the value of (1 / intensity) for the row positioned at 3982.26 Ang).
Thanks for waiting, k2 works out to 1.8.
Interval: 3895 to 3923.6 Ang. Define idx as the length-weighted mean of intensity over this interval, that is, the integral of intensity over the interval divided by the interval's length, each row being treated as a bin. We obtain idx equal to 8.2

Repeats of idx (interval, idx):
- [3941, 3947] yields 6.5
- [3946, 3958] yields 8.8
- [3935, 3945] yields 4.7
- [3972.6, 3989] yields 9.5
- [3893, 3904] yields 7.6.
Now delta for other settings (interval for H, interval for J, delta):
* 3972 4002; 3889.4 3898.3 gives 0.90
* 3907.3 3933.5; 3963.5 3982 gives 1.11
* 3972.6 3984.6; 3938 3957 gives 0.85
